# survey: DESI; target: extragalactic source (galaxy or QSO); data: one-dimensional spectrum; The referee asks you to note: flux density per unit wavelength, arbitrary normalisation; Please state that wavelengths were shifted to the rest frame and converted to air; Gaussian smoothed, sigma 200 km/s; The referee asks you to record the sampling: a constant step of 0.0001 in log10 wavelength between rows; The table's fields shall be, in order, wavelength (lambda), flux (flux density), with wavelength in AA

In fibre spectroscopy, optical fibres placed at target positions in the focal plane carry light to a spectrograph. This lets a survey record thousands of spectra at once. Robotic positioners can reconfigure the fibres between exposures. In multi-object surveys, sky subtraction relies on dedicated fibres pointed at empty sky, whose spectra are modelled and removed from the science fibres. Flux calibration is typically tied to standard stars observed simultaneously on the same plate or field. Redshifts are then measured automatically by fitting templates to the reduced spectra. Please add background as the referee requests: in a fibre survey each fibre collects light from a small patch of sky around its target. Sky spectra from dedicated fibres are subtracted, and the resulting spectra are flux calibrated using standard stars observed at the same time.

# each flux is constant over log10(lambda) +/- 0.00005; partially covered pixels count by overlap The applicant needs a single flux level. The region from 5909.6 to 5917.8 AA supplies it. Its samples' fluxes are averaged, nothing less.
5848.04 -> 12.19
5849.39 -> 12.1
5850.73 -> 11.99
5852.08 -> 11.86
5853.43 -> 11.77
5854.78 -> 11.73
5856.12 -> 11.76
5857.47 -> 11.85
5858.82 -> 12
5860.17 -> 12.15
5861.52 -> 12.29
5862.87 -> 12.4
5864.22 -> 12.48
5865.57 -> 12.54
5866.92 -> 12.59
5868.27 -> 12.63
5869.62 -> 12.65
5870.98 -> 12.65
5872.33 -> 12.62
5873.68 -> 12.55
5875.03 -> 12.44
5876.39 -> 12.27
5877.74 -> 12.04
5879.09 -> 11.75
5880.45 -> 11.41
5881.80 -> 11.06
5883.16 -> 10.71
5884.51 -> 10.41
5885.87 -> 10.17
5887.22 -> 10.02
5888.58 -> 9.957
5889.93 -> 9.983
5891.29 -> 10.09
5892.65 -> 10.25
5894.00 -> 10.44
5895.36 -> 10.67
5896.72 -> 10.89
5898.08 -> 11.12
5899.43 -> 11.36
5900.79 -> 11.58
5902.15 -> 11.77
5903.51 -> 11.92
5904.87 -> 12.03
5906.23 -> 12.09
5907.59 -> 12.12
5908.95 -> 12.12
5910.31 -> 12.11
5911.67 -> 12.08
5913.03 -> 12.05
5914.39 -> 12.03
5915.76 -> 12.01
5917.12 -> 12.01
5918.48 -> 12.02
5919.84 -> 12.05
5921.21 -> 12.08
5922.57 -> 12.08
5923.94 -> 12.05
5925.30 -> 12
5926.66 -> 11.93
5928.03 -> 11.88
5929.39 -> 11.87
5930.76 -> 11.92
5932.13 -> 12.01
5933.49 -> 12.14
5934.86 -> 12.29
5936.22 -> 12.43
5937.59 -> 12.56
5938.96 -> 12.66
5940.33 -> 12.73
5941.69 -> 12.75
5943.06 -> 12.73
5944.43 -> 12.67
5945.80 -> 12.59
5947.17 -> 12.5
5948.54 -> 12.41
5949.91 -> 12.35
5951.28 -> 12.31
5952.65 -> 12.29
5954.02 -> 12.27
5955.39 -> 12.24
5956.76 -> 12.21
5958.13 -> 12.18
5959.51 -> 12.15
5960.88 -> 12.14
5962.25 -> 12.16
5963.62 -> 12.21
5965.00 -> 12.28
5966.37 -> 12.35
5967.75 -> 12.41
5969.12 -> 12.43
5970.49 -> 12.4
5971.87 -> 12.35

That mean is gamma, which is 12.0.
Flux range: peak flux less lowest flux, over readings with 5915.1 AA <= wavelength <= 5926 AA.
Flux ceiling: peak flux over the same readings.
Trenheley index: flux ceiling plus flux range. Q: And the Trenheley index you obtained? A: 12.2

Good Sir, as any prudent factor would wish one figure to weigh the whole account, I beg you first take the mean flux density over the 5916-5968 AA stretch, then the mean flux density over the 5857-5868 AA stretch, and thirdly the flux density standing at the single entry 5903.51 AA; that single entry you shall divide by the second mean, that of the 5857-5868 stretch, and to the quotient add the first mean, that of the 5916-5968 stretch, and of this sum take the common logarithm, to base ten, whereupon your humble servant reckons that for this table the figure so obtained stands 1.12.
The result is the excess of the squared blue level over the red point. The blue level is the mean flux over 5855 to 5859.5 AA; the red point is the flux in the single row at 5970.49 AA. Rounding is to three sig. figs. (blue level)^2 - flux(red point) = 128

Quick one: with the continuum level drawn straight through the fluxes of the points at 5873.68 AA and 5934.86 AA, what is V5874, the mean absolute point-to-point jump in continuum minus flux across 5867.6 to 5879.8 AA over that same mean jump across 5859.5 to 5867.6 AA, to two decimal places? 1.20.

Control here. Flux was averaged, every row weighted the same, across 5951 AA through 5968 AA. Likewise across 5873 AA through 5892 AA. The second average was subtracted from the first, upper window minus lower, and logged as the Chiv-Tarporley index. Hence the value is 1.2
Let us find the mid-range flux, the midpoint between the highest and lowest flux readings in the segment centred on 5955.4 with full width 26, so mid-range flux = 12.4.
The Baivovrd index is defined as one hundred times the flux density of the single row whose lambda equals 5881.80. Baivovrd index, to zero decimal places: 1106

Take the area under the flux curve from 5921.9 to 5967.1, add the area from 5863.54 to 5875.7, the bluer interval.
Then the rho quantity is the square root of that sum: 27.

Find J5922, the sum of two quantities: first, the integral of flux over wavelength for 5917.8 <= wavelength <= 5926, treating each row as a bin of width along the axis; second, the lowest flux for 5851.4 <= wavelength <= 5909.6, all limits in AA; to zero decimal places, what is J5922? 109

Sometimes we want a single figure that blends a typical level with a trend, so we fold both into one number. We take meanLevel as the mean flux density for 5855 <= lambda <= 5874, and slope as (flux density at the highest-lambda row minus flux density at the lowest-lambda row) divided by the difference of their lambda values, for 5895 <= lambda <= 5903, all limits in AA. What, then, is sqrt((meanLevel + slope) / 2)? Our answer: 2.50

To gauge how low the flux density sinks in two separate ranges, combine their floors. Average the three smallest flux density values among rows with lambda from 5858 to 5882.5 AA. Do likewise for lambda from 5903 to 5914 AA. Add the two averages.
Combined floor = 23.4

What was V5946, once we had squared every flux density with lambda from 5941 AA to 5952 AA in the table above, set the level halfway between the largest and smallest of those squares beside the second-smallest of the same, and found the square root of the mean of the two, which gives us 12.4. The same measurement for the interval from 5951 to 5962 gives 12.2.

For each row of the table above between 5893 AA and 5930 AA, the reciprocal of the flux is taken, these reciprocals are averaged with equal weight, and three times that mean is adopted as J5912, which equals 0.255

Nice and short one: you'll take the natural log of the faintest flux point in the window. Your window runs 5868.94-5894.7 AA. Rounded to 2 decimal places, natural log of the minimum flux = 2.30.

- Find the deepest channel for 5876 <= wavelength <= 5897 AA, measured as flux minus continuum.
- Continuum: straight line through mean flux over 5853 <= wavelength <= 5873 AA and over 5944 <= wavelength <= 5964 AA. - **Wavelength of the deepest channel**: 5888.58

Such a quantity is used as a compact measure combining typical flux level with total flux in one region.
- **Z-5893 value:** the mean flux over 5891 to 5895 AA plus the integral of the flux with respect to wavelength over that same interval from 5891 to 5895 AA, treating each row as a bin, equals 52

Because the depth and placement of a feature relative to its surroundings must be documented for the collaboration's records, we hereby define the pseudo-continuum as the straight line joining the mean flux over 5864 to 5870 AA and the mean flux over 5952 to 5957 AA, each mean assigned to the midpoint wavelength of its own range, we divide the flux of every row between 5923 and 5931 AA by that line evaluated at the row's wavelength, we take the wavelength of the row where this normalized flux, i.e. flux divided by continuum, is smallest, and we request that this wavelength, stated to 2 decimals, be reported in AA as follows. 5929.39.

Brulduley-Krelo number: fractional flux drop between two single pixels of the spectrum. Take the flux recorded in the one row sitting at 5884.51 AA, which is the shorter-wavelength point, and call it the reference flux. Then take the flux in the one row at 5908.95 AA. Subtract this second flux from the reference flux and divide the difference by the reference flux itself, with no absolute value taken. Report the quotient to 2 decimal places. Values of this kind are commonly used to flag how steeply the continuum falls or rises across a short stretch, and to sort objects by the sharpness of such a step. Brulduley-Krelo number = -0.16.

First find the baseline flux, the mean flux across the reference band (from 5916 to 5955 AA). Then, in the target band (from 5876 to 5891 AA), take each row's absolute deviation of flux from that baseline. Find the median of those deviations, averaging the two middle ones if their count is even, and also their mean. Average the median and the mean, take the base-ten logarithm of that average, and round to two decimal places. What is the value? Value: 0.17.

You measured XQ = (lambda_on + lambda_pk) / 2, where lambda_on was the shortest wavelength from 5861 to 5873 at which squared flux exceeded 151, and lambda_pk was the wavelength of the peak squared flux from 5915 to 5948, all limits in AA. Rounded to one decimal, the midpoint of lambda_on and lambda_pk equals 5901.6 AA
